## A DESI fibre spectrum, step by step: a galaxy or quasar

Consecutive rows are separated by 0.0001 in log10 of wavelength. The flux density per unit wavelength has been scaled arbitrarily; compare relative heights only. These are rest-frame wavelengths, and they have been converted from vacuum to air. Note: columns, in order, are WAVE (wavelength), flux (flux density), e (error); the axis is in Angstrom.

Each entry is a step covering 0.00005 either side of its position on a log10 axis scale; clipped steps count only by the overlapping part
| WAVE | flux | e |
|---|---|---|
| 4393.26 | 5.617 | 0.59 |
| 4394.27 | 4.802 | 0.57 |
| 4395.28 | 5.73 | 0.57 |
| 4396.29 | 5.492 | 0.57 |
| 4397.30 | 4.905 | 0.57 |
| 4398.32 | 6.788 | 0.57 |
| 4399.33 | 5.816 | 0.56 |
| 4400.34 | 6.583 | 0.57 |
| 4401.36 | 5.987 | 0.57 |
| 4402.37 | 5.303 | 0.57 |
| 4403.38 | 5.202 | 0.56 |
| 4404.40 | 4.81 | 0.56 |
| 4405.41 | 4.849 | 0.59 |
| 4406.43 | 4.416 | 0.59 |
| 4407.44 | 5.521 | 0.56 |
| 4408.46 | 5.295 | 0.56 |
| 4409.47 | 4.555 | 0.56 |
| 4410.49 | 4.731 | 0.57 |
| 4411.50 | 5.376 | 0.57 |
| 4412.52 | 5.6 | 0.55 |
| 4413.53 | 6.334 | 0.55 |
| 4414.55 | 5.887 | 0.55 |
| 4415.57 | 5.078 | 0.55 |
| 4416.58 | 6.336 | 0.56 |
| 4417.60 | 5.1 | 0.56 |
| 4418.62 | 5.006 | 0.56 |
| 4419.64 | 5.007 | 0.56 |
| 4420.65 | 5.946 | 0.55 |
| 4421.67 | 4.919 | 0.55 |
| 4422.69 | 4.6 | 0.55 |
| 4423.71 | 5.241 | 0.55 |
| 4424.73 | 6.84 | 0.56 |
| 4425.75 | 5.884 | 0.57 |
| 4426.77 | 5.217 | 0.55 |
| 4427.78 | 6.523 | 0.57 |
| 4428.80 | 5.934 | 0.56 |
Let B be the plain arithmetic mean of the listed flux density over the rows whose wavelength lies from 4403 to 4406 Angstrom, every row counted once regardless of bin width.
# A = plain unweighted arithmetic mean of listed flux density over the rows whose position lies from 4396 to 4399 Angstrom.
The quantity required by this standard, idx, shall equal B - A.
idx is -0.8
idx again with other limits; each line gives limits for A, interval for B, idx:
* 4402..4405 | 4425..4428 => 0.8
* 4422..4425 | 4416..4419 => -0.1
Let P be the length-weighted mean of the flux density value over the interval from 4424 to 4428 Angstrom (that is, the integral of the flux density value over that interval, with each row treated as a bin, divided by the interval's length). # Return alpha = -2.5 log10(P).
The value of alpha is -1.95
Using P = 6.05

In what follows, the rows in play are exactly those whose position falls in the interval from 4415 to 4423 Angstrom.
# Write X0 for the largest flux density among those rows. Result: 6.336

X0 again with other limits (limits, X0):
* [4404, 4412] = 5.521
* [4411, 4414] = 6.334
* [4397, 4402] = 6.788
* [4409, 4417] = 6.336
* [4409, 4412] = 5.376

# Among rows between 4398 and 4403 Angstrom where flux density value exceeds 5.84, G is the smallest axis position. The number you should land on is 4398.32 Angstrom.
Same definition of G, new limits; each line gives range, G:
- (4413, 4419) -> 4413.53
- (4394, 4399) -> 4398.32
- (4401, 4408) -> 4401.36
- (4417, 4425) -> 4420.65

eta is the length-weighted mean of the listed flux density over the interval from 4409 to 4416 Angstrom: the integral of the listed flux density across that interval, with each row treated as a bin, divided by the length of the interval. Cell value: 5.4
